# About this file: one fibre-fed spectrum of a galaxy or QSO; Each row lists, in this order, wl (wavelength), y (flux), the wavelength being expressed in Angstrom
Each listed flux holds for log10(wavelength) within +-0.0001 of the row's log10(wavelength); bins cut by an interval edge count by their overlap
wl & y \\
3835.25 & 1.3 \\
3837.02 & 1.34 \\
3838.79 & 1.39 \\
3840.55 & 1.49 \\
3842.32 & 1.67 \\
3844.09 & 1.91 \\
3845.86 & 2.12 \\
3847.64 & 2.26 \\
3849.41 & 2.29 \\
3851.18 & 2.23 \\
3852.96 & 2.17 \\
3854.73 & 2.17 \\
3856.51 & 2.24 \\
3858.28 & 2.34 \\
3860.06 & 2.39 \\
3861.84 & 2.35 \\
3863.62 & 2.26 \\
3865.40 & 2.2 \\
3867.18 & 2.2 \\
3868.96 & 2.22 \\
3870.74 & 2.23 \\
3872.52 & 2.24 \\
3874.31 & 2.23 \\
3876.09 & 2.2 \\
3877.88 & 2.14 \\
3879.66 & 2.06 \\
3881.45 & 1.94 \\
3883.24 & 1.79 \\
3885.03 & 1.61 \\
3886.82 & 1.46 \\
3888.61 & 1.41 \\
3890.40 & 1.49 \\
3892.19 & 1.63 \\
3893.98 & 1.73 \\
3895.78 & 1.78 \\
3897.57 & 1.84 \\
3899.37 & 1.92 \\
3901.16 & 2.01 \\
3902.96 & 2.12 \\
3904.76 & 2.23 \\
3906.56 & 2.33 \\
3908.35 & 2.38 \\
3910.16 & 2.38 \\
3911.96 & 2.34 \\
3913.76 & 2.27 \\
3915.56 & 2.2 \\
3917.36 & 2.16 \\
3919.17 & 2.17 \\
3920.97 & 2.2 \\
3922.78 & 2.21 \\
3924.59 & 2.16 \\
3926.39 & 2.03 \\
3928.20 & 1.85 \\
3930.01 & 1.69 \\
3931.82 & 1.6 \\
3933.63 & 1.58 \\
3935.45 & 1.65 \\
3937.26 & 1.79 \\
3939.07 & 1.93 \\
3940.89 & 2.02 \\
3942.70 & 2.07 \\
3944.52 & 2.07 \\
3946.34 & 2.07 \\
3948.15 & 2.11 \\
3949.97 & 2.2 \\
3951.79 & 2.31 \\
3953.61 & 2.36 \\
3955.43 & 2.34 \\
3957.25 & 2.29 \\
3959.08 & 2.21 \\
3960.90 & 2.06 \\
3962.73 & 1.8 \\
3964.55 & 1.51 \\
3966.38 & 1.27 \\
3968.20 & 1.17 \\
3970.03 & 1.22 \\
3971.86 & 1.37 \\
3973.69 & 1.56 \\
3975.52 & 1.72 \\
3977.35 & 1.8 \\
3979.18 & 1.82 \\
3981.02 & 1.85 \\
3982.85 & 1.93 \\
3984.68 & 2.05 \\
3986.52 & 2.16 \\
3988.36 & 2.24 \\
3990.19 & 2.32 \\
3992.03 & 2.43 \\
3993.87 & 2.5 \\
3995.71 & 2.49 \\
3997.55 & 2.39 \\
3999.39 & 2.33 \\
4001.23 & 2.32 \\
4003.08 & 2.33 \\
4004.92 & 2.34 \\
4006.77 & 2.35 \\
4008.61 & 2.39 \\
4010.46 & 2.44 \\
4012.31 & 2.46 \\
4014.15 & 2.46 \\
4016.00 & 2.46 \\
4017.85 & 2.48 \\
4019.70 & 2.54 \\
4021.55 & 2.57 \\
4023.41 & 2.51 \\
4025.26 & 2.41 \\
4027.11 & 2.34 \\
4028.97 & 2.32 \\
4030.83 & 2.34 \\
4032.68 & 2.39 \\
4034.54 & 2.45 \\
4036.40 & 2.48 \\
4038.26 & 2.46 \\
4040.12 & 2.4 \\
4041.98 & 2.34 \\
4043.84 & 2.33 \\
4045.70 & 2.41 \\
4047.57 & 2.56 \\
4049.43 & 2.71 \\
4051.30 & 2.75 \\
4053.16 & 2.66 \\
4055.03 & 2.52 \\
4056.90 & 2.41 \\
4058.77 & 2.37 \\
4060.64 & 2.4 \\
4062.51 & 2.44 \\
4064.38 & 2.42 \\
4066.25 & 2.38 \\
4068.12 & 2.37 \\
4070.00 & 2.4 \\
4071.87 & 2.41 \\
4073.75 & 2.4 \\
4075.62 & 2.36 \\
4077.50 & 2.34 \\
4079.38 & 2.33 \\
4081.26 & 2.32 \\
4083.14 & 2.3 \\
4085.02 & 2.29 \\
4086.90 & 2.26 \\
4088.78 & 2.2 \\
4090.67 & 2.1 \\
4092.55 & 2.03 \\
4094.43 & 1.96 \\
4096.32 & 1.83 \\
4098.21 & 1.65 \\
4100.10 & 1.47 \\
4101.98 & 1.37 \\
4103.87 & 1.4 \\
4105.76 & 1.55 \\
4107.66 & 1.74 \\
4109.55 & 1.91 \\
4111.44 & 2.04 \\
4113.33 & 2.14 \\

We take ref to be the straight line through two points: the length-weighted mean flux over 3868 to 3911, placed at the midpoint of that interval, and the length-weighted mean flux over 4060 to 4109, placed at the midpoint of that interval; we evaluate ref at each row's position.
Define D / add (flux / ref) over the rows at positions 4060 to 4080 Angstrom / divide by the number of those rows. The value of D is 1.1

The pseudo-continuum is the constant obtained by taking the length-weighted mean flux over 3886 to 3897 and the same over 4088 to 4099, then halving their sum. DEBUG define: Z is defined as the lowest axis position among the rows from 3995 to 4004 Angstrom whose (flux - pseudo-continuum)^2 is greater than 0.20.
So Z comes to 3995.71 Angstrom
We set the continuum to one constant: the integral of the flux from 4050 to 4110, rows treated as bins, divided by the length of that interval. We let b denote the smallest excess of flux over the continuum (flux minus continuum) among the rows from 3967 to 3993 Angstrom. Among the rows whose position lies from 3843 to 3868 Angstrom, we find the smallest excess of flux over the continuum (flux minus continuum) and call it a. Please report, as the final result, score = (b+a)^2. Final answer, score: 2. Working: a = -0.3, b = -1.00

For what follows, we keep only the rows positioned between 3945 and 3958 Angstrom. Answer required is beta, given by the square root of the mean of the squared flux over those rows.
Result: 2.24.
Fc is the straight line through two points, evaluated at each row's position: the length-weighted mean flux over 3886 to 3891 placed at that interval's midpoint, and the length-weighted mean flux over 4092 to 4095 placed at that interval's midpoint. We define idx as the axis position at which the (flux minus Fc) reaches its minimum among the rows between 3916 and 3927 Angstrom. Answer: 3926.39 Angstrom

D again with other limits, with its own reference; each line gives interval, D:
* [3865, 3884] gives 1.1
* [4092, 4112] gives 0.8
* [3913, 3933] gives 1.0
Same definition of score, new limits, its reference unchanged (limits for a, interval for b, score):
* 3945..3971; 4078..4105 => 3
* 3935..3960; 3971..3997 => 2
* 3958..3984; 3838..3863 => 3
